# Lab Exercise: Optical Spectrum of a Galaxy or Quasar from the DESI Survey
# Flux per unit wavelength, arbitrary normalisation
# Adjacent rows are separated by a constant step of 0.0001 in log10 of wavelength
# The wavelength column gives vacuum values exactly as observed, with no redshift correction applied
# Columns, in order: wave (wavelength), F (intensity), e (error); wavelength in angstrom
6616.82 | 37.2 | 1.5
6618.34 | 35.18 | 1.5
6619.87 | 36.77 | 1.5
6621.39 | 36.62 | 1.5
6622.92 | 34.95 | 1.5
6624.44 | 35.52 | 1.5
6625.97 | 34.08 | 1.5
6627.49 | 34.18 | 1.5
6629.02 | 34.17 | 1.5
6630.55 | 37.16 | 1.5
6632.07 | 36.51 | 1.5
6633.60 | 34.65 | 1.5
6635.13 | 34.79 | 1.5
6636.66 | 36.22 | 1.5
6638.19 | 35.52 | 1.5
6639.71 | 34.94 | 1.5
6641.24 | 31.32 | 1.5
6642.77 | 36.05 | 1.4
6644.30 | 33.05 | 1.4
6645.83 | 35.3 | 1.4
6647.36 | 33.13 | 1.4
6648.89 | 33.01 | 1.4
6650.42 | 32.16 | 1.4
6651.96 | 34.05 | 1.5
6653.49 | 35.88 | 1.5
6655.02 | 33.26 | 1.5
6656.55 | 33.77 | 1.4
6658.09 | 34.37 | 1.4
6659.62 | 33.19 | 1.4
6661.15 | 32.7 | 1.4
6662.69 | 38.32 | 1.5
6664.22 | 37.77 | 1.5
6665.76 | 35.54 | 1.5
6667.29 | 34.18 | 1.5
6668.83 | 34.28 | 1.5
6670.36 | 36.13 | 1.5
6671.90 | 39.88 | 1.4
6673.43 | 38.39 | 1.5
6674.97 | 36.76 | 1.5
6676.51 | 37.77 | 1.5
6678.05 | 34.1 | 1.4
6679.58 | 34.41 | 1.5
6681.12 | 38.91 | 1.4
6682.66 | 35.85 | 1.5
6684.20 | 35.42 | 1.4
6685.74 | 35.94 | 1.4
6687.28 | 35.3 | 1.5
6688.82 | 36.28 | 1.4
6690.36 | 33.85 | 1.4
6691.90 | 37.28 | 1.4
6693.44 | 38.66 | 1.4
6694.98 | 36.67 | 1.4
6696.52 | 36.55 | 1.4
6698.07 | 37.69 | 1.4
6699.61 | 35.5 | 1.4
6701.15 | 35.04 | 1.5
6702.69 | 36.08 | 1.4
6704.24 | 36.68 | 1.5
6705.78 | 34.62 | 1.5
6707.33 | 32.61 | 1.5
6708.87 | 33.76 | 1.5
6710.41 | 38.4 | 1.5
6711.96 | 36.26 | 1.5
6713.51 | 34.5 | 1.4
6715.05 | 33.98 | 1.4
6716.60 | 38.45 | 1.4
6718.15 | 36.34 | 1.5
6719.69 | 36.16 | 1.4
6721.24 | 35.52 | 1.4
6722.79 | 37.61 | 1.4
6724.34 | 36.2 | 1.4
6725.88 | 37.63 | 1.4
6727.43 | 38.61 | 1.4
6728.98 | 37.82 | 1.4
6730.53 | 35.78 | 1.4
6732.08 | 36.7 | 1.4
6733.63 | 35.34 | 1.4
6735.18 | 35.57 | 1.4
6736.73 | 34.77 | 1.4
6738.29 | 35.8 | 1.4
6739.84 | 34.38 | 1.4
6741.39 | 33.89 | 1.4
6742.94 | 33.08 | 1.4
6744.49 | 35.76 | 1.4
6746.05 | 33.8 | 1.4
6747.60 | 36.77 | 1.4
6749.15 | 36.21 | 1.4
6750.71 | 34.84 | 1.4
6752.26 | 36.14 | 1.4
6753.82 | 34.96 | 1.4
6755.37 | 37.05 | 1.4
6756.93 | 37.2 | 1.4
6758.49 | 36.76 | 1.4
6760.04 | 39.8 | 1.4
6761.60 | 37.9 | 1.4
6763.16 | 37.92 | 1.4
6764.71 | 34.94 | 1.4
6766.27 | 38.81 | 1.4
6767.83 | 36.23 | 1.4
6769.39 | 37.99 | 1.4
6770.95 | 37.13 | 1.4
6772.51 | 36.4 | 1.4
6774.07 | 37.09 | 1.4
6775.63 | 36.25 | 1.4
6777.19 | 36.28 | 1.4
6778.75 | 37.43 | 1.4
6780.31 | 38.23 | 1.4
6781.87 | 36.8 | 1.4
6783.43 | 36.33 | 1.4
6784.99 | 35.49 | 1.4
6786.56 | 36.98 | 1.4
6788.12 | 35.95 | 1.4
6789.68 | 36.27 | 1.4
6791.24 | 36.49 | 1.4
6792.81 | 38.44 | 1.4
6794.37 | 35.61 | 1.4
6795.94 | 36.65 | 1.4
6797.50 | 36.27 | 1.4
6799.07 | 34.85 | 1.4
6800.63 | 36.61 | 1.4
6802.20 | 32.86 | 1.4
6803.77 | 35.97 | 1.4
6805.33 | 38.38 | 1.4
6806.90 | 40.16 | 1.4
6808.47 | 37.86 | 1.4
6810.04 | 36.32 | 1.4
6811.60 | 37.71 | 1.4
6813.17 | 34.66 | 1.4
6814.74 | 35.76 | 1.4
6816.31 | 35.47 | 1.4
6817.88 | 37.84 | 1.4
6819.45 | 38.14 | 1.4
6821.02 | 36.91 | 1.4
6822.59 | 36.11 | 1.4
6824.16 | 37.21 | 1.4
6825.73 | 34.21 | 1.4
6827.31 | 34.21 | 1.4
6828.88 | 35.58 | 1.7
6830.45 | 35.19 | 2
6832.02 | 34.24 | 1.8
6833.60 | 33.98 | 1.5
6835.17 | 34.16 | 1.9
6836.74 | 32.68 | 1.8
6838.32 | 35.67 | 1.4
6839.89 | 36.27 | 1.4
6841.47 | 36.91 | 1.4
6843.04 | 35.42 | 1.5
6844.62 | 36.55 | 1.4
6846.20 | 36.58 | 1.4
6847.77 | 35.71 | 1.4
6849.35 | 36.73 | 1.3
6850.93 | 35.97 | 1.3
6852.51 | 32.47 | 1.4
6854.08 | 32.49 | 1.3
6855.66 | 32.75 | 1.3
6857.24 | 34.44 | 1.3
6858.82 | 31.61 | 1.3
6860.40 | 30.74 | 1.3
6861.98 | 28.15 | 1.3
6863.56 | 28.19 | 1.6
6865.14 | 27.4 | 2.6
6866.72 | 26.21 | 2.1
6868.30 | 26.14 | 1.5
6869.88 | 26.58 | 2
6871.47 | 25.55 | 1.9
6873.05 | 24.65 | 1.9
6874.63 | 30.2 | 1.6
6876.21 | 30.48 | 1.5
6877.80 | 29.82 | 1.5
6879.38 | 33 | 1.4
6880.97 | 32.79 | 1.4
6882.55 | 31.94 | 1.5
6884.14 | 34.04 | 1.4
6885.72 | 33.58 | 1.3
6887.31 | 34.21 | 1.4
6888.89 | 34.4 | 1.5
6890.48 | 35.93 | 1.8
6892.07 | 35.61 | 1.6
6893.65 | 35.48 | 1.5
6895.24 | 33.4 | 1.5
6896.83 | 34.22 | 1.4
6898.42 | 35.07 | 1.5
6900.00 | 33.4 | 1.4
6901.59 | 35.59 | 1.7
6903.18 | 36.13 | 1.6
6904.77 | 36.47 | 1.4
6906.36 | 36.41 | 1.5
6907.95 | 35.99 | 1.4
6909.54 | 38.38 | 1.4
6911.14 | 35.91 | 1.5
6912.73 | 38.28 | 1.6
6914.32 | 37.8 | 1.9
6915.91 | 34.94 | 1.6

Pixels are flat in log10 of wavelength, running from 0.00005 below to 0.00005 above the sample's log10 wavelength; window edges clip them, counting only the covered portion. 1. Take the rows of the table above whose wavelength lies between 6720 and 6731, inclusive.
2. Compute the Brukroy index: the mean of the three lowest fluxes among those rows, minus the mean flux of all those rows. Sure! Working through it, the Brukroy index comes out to -1.19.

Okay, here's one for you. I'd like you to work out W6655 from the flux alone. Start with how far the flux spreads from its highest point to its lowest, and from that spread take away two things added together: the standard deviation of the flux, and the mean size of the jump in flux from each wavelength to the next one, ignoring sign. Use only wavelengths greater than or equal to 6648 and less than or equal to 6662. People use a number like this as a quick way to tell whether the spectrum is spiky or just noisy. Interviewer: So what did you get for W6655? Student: 1.4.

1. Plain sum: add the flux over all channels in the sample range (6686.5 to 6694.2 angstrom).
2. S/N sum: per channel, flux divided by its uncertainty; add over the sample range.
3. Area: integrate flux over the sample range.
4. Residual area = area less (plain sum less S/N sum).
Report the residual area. 226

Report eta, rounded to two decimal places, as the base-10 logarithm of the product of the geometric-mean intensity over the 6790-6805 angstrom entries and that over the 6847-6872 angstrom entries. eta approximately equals 3.04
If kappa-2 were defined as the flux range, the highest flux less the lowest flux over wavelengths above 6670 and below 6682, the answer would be 5.8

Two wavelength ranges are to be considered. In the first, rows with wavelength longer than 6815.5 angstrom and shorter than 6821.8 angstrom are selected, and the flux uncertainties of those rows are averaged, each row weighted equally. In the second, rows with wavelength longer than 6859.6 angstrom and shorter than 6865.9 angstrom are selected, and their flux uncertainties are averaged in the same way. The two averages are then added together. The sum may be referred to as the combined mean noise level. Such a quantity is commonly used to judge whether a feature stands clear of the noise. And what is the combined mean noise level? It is 3.10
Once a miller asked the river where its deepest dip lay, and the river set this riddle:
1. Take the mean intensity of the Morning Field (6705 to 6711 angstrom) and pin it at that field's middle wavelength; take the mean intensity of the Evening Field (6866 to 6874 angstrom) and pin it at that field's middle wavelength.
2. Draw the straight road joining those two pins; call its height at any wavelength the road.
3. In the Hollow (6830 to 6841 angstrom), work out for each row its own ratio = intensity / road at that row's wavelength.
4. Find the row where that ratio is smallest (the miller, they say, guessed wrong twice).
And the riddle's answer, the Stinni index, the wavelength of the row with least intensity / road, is 6836.74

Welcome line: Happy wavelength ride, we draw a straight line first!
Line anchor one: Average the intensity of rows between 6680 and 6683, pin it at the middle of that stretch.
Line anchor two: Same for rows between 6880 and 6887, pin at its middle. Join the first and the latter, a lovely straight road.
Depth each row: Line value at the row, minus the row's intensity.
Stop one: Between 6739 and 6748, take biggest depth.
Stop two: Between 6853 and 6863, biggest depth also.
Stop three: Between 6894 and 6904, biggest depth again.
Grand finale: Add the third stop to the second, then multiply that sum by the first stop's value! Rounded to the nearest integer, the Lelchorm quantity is 14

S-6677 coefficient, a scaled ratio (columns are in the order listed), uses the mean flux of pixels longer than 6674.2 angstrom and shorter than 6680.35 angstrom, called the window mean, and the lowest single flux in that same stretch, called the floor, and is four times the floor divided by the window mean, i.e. 3.81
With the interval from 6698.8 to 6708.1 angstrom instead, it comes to 3.72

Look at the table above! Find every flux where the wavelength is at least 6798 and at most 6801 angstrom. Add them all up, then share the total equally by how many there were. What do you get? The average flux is 35.7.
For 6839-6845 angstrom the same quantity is 36.3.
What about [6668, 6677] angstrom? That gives 37.2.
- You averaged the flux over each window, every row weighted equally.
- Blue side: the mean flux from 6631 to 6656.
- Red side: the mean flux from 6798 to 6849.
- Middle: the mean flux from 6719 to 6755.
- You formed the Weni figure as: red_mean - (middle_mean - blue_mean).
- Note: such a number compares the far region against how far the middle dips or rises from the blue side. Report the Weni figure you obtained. 34.5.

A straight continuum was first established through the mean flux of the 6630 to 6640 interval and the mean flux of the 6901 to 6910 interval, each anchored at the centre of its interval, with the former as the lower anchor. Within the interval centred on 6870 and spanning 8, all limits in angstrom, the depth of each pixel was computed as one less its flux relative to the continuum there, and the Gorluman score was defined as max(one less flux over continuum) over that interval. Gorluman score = 0.32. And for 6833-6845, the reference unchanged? 0.10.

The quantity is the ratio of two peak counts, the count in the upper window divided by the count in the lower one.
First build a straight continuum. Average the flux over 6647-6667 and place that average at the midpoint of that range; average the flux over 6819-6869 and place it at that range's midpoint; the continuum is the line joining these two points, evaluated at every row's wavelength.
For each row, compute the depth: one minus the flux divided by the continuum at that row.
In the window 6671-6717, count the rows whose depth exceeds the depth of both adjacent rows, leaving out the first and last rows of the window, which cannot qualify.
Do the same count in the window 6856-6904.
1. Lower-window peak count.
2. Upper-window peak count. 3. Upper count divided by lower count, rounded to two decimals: 0.89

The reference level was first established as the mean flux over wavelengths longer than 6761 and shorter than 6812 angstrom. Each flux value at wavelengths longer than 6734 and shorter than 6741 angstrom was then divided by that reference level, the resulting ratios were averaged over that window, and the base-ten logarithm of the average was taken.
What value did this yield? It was -0.02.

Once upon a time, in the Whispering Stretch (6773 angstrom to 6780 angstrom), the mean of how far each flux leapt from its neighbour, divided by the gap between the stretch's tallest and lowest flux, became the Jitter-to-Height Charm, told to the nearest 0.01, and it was 0.57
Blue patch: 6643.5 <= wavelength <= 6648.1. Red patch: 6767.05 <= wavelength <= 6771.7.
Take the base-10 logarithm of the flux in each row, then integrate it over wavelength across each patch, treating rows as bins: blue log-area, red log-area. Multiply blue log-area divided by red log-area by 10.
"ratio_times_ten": 9.6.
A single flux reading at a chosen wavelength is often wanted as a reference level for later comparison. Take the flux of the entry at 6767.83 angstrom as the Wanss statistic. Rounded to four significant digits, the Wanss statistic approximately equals 36.23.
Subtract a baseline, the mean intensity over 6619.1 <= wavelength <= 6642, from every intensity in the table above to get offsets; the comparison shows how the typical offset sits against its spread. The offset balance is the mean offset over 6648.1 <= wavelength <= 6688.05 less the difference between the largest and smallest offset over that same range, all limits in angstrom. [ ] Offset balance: -7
